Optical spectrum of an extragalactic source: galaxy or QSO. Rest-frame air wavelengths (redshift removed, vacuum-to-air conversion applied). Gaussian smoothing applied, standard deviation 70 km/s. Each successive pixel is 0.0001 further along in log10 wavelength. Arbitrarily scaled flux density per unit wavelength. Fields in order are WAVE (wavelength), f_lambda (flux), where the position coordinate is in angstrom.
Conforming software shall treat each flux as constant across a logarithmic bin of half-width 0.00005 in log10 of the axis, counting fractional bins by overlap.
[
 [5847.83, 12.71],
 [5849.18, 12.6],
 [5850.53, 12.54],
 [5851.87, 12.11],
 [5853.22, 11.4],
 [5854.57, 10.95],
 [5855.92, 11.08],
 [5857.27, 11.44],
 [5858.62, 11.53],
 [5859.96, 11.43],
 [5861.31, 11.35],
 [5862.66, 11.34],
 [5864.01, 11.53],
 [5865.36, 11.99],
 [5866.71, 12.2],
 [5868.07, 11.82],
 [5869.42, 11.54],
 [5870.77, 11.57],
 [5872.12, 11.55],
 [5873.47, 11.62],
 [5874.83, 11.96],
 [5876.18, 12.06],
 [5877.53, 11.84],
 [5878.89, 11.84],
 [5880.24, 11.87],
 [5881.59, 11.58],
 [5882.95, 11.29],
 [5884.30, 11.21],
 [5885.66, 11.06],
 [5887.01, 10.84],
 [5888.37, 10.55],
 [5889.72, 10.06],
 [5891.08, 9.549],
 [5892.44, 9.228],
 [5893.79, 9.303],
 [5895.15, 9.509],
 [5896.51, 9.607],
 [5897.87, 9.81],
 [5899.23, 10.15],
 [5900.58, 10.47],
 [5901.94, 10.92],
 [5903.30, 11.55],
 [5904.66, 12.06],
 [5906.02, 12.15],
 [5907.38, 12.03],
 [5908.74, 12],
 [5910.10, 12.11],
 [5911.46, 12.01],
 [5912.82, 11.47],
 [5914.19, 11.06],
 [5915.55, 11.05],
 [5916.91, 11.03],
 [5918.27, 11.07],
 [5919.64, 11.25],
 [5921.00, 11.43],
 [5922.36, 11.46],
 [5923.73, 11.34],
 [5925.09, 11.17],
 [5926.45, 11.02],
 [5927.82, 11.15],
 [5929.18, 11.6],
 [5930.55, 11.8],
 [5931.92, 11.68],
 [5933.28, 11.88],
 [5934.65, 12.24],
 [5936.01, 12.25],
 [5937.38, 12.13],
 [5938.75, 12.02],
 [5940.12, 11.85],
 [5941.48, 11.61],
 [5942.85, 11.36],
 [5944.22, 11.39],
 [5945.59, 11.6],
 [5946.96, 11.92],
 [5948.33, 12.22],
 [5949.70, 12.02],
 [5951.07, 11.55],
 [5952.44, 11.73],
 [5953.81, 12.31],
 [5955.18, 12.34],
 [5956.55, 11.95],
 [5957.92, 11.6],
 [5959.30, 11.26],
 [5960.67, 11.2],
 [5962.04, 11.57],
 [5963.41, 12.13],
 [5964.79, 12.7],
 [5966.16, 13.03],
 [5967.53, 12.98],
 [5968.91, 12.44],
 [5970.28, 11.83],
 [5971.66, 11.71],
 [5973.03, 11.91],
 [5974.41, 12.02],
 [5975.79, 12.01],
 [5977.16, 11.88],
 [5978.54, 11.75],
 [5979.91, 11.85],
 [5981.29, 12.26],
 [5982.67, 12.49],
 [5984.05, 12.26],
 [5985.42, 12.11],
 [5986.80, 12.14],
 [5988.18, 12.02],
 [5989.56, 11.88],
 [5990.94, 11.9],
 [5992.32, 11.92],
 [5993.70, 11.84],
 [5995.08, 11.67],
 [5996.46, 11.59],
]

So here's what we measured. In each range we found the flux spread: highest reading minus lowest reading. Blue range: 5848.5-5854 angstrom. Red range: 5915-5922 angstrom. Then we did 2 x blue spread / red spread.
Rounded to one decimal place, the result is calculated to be 6.0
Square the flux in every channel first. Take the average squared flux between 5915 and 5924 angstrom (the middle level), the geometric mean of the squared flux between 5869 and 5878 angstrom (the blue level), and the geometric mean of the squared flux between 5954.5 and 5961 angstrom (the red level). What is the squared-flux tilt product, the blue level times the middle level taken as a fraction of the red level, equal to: 128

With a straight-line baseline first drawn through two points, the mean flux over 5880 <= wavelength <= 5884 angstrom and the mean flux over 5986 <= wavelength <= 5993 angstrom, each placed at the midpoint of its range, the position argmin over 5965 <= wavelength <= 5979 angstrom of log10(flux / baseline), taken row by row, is 5971.66 angstrom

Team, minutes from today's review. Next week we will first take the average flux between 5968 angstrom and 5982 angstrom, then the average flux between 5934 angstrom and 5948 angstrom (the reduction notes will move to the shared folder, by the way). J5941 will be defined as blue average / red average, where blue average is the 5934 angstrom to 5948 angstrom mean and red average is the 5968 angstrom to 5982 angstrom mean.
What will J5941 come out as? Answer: 0.99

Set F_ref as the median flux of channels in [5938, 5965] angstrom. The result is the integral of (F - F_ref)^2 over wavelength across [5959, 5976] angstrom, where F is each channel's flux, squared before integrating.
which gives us 7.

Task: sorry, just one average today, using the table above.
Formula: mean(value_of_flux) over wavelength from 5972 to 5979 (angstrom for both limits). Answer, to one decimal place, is 11.9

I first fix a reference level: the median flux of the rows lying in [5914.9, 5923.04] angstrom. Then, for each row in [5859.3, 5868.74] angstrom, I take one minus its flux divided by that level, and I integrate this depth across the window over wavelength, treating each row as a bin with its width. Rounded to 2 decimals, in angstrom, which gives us -0.43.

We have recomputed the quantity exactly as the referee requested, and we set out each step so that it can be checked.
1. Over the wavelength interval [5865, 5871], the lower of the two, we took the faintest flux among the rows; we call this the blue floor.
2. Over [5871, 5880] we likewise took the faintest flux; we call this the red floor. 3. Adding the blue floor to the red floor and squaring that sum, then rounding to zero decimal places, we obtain 533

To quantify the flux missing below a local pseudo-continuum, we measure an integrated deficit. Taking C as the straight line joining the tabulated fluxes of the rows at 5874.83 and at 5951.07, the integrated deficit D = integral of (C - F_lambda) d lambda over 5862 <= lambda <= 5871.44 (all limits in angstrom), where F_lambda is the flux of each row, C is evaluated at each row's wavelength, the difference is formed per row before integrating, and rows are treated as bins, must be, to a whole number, 3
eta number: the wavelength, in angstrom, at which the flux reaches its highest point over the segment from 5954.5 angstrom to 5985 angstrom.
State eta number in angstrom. 5966.16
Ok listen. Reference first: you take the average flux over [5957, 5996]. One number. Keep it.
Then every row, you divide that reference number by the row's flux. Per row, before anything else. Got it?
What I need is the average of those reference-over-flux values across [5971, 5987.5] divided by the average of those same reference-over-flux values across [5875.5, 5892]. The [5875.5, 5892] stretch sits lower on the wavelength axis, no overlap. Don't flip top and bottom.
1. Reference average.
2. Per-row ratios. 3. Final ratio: 0.92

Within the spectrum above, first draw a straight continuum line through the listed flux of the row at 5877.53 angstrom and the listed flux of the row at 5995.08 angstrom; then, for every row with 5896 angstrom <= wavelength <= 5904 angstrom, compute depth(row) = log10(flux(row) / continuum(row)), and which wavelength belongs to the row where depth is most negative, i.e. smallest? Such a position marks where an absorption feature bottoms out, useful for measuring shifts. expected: 5896.51 angstrom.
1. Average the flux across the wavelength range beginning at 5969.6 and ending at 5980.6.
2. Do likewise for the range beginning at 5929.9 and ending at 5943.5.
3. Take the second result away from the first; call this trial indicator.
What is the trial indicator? 0.0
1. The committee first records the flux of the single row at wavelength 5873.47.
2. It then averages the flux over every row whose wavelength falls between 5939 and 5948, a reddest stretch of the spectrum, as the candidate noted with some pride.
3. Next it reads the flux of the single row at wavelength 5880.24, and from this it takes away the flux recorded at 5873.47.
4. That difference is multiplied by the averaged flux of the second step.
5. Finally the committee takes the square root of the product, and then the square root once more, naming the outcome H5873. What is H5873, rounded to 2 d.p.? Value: 1.31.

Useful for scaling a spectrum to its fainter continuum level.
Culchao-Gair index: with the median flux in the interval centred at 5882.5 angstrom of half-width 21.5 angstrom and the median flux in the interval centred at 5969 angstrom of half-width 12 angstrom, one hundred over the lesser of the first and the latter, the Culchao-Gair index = 8.8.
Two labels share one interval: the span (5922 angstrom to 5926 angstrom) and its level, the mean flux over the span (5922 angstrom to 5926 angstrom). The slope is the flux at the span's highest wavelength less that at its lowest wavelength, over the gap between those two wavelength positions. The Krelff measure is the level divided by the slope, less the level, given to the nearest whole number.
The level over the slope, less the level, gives -118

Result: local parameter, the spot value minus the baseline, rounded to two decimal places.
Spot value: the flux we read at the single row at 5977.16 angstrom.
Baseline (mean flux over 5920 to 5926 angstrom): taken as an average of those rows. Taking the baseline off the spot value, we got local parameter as 0.53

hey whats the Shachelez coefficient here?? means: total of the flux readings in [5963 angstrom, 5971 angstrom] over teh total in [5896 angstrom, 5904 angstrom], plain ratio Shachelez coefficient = 1.20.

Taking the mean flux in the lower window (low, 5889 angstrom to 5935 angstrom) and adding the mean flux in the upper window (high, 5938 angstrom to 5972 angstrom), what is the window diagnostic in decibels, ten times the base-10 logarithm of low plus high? 13.6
